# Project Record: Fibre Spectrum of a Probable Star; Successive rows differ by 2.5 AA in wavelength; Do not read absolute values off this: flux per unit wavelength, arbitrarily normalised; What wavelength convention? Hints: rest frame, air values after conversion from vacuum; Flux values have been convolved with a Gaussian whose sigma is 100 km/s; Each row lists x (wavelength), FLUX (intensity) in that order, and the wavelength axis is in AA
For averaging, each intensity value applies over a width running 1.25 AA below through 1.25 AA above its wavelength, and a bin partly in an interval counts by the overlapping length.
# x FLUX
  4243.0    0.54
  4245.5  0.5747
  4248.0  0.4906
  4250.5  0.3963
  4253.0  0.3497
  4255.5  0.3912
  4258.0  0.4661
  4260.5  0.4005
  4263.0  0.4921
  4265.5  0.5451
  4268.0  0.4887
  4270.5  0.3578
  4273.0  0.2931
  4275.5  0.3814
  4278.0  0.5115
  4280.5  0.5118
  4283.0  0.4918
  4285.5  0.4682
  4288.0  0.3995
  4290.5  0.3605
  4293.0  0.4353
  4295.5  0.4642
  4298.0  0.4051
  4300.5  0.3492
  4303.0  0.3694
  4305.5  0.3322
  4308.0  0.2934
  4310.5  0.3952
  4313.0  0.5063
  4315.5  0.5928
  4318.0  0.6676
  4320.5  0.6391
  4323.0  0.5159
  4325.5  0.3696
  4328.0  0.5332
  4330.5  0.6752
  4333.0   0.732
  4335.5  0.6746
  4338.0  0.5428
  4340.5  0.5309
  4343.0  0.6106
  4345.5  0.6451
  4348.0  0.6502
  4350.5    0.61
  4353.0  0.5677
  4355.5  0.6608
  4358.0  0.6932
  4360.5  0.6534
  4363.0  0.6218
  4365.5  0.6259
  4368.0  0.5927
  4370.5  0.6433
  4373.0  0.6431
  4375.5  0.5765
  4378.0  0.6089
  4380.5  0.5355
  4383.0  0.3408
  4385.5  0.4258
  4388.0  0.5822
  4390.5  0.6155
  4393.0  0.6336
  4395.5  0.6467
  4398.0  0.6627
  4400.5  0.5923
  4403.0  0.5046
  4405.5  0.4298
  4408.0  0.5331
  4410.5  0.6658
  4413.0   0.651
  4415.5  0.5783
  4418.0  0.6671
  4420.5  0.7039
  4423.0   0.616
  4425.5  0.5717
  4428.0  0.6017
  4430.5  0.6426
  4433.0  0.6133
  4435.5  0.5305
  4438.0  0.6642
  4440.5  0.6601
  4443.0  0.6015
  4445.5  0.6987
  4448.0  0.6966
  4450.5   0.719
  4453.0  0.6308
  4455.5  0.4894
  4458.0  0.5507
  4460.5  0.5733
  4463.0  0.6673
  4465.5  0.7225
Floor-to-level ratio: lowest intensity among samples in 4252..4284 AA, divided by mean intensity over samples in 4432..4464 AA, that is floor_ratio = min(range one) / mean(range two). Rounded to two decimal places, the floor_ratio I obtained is 0.47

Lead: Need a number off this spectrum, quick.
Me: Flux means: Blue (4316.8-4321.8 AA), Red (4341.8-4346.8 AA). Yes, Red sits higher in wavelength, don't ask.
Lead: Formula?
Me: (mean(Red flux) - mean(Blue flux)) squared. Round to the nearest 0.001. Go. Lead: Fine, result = 0.001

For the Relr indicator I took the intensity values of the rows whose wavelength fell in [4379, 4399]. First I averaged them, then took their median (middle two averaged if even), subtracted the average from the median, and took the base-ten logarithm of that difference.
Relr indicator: -1.4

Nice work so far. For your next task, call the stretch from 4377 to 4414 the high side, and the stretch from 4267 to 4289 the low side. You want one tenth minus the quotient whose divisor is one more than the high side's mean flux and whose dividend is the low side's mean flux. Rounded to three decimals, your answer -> -0.178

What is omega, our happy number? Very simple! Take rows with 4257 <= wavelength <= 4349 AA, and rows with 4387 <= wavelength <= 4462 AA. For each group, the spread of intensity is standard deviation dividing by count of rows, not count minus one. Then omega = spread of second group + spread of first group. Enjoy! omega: 0.18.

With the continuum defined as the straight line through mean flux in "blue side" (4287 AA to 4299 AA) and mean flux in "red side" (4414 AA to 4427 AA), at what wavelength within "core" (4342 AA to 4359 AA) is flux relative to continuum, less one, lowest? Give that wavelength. 4353.0 AA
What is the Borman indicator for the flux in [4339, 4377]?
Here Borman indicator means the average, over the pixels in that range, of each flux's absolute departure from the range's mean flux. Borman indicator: 0.032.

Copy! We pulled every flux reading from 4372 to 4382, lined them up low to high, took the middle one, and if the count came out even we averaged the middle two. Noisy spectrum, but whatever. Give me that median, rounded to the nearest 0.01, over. 0.59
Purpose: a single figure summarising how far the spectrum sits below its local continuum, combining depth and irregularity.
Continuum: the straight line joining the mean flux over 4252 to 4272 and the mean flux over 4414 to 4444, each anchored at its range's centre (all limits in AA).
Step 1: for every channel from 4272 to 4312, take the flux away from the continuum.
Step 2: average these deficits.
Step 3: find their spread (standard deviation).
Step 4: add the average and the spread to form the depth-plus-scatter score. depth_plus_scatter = 0.14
